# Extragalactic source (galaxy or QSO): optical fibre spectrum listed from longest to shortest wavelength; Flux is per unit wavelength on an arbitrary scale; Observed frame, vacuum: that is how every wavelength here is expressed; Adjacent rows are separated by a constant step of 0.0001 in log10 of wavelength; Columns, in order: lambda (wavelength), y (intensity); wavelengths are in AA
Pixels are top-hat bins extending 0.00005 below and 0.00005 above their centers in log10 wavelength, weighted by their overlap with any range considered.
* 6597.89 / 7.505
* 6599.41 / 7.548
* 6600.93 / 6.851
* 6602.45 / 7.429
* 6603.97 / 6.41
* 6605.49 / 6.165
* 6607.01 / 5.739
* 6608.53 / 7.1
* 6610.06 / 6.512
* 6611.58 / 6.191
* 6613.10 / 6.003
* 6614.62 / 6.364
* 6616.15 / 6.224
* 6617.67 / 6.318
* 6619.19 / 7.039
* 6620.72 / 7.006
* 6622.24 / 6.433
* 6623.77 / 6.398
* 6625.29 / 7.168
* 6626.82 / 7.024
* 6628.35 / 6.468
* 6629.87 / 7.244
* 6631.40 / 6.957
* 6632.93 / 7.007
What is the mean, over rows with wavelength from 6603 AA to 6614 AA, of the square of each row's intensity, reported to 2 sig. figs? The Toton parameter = 40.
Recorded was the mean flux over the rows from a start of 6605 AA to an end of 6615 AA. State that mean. 6.30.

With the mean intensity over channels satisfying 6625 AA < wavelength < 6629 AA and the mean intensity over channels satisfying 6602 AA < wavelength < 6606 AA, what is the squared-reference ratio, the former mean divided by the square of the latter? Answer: 0.155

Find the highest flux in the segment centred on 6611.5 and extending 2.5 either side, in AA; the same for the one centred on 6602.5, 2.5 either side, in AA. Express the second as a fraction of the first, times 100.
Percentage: 114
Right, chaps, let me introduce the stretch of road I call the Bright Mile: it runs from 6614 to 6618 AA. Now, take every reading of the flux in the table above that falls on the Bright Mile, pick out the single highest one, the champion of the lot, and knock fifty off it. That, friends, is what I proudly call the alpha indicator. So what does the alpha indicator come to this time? -43.6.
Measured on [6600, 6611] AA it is -42.6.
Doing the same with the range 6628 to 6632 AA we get -42.8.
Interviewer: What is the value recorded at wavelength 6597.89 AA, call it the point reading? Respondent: 7.505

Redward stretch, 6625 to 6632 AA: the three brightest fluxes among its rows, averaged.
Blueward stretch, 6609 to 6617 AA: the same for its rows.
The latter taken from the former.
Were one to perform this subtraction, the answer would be 0.8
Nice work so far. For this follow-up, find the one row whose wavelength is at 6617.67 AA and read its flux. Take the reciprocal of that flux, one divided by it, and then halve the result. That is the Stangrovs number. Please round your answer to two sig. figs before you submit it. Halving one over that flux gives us 0.079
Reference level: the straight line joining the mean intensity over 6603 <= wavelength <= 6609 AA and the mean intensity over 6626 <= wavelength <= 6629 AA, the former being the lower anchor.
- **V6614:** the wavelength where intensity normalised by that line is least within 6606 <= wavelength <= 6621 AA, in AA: 6607.01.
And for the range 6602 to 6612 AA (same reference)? 6607.01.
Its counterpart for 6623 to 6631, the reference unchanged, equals 6628.35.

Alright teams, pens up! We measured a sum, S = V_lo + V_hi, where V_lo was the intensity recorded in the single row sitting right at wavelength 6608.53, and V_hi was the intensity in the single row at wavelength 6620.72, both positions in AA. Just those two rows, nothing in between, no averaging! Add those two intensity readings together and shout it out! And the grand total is 14.1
